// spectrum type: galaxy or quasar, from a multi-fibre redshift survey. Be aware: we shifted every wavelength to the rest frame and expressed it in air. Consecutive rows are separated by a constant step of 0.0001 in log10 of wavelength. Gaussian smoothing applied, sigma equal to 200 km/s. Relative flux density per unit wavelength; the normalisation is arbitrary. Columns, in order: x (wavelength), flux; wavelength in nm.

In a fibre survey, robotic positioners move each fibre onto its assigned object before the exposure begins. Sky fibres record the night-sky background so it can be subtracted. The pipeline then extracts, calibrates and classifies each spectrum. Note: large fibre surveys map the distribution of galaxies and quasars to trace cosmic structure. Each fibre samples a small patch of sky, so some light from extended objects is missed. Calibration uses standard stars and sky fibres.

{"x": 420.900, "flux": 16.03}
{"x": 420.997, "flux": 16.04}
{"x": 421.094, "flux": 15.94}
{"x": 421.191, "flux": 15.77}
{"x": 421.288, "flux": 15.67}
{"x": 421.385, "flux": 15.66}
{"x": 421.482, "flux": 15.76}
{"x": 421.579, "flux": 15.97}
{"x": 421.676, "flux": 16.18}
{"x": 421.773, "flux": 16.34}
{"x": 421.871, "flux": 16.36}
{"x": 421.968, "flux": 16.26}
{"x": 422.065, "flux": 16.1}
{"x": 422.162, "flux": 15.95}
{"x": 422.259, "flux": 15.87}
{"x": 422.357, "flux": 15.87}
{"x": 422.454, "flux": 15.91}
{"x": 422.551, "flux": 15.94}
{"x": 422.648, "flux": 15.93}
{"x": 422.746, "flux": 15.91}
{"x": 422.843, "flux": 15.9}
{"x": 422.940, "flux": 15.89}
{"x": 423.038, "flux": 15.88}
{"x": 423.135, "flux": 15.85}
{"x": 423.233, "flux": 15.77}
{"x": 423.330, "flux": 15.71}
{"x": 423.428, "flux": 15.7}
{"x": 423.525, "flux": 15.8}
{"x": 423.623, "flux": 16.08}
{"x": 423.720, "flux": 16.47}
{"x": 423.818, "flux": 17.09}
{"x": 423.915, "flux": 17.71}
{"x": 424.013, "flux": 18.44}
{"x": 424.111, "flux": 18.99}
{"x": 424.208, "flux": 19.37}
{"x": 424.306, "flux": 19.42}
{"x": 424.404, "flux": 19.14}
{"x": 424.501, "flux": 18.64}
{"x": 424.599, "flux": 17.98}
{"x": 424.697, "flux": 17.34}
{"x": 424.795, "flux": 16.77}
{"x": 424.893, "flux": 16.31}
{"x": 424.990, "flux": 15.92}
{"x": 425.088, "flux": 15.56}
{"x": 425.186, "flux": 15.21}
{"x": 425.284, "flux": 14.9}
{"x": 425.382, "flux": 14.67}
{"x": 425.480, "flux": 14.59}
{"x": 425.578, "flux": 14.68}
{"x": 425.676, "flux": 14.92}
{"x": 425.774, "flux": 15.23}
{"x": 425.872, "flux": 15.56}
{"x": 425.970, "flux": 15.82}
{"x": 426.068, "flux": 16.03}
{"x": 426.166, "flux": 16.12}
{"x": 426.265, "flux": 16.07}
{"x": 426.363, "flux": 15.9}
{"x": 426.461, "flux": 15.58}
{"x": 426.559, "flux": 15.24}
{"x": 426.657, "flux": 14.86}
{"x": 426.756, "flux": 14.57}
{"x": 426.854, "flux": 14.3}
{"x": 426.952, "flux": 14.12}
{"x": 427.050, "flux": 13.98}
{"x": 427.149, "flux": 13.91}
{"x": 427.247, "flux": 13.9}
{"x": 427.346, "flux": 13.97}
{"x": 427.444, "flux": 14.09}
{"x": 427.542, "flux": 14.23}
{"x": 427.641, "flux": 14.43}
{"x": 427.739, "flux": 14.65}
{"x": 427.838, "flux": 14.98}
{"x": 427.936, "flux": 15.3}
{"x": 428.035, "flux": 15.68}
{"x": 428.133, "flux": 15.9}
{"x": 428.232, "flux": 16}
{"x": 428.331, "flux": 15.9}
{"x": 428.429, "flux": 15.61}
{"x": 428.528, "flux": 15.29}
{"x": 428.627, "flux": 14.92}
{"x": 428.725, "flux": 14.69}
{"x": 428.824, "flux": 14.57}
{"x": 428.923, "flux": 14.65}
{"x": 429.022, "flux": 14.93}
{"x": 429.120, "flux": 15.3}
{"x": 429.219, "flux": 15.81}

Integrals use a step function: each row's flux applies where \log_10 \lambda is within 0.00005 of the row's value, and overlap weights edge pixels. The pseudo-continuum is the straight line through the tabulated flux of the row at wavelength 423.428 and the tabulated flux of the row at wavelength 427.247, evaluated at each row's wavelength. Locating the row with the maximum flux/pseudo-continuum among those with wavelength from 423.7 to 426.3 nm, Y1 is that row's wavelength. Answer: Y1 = 424.306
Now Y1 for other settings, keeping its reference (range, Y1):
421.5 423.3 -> 423.135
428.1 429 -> 428.232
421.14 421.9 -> 421.871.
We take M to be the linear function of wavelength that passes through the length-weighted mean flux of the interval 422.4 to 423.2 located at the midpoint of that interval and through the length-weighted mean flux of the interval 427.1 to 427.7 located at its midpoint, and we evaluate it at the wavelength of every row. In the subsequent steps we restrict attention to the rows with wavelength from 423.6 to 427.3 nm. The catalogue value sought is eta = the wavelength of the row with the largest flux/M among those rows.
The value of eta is 424.306 nm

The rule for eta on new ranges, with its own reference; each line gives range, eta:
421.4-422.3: 421.871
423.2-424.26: 424.208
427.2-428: 427.936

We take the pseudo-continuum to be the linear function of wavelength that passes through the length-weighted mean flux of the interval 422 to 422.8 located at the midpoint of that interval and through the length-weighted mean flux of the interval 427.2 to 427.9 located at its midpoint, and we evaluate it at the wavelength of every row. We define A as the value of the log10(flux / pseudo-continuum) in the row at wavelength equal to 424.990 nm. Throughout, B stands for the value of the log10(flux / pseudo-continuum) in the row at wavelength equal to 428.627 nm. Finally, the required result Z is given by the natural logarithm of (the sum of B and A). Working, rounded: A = 0.02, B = 0.027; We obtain -3.01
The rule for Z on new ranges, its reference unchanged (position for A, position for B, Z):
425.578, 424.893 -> -3.76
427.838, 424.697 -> -2.55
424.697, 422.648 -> -2.85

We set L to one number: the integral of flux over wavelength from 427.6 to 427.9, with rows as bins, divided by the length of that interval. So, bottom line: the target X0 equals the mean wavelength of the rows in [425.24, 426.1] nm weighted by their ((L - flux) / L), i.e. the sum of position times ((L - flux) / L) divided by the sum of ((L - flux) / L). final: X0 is 425.95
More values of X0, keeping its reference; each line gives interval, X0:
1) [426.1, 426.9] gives 426.26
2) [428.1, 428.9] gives 428.29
